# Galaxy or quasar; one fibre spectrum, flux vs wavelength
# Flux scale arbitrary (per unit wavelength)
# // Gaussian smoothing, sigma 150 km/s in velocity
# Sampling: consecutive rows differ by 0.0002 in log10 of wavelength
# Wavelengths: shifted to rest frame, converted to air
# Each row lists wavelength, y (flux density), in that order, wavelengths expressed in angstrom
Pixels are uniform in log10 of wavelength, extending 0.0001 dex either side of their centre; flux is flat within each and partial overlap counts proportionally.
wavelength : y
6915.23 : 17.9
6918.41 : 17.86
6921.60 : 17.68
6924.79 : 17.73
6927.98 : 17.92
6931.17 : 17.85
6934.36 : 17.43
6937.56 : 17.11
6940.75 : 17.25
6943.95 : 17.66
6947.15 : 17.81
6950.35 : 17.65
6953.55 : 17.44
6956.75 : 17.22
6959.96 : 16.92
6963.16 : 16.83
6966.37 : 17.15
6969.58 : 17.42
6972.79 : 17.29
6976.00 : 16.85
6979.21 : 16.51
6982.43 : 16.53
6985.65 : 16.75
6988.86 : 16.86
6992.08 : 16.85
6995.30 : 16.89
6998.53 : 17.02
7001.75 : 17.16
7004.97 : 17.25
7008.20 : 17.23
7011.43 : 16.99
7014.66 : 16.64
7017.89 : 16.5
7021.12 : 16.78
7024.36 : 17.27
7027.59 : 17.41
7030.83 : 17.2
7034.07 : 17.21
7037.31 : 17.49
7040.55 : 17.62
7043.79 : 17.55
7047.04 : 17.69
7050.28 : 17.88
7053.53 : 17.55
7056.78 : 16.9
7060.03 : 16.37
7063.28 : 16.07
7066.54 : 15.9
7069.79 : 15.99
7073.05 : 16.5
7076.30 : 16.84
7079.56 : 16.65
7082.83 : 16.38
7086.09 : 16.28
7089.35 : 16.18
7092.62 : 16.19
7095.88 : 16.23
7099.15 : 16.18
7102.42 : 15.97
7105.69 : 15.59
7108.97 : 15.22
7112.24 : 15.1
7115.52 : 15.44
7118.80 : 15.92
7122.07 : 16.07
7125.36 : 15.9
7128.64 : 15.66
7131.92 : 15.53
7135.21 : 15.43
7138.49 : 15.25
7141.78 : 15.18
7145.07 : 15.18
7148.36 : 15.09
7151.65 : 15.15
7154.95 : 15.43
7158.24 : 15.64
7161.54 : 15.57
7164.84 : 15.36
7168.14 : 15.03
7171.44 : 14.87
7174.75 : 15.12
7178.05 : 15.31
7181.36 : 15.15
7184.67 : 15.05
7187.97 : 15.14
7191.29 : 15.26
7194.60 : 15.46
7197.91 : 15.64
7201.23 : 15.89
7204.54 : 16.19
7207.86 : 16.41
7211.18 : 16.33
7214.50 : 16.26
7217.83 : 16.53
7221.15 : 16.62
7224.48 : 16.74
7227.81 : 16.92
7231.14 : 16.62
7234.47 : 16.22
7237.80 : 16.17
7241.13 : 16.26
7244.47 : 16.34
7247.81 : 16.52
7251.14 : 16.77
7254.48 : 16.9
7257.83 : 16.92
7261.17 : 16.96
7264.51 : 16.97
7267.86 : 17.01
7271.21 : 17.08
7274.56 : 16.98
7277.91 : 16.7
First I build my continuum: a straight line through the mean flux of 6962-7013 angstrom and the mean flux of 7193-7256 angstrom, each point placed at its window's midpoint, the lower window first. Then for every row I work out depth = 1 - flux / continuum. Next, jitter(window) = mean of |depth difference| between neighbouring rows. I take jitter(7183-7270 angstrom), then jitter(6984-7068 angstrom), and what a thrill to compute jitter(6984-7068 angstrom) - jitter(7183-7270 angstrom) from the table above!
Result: 0.0028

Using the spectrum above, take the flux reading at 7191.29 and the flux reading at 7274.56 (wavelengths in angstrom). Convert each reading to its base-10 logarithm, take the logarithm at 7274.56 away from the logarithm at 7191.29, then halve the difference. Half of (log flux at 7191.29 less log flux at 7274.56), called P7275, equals -0.023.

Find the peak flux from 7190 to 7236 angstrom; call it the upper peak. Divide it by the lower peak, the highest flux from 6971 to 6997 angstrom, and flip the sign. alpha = -0.98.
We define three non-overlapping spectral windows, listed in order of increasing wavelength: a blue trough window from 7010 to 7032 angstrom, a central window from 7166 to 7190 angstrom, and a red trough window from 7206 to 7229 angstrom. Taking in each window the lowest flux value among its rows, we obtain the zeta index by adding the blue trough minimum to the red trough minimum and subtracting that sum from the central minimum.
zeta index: -17.9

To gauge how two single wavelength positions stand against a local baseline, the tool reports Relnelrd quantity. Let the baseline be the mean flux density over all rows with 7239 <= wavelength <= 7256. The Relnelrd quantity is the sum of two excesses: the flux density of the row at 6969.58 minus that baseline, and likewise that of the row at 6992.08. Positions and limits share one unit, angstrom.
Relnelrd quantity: 1.2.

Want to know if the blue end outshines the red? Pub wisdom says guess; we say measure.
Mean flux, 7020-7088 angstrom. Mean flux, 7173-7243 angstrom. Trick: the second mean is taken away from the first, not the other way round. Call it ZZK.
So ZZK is 0.96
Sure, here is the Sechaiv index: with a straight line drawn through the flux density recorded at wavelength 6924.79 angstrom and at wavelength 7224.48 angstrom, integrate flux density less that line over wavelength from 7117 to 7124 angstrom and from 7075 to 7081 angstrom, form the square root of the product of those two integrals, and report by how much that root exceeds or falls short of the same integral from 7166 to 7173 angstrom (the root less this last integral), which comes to 18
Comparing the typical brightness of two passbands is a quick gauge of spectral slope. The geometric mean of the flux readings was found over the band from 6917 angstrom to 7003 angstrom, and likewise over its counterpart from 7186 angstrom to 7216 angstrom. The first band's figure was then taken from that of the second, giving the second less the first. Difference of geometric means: -1.4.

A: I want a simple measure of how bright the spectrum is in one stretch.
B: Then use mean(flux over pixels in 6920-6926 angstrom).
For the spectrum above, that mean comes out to 17.7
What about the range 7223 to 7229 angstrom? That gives 16.8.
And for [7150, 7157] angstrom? 15.3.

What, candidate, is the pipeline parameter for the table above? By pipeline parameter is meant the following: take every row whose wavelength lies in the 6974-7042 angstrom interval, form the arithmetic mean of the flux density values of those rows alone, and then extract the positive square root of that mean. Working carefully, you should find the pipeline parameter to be 4.12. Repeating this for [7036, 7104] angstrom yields 4.08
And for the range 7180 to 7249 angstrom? 4.01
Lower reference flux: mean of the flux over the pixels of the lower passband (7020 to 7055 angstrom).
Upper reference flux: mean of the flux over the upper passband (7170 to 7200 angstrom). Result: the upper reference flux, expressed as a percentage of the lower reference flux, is 87.4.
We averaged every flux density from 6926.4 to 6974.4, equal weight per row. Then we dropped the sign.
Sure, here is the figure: 17.4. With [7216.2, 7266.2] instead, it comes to 16.6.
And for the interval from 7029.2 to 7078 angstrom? 17.0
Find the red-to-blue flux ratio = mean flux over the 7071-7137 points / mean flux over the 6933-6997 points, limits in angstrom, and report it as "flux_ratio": 0.93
